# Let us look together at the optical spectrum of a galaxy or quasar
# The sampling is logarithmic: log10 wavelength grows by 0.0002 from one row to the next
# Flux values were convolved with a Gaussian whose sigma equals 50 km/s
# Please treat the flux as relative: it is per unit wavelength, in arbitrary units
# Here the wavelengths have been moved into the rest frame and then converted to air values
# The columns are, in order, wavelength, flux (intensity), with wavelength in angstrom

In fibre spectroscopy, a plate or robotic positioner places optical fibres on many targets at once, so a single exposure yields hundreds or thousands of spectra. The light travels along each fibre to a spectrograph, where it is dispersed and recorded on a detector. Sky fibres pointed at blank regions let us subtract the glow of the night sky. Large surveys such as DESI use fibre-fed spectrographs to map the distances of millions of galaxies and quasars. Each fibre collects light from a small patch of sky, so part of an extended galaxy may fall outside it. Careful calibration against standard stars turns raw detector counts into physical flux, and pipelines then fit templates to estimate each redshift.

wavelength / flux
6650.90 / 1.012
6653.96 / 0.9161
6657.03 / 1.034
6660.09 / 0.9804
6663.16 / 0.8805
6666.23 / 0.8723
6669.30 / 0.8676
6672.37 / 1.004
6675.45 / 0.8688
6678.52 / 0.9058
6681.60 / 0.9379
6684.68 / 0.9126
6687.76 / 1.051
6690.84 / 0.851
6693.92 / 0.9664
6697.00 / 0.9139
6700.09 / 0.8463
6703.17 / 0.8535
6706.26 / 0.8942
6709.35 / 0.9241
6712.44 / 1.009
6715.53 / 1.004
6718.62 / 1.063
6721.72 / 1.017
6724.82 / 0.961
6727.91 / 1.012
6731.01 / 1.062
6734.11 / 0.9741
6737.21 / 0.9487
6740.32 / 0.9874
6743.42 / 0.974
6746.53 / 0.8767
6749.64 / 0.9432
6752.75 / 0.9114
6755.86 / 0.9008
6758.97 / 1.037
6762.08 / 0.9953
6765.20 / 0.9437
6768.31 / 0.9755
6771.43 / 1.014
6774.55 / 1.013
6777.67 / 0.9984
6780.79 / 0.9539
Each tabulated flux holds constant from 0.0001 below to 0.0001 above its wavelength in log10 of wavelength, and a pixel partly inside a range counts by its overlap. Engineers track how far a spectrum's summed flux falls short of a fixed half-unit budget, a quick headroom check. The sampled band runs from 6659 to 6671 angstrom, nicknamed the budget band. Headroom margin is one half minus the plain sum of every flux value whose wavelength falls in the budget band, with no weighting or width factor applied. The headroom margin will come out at -3.10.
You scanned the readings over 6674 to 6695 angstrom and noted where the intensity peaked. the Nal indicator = 6687.76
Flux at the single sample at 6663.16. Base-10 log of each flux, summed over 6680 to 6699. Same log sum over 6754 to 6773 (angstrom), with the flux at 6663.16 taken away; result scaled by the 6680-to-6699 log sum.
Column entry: 5.5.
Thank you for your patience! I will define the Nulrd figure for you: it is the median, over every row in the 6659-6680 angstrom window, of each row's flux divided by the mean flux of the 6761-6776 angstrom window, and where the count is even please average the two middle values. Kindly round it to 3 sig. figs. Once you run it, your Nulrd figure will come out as 0.891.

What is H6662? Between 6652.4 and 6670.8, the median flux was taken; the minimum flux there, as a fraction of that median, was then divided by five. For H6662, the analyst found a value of 0.193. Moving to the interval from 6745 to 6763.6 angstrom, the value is 0.189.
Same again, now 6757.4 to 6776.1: 0.188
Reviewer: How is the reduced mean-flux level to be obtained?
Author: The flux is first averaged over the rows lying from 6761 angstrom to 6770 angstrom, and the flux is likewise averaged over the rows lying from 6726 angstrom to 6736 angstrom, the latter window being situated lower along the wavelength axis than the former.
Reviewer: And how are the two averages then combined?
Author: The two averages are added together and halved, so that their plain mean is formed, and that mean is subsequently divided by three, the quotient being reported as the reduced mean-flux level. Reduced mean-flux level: 0.331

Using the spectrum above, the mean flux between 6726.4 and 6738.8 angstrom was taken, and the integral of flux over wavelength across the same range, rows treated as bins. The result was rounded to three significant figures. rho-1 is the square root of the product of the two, 3.52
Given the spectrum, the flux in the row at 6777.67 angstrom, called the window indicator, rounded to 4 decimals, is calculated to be 0.9984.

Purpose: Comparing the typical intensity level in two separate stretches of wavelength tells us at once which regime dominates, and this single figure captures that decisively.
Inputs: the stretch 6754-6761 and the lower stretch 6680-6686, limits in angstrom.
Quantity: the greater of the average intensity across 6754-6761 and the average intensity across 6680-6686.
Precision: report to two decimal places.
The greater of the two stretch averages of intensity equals 0.97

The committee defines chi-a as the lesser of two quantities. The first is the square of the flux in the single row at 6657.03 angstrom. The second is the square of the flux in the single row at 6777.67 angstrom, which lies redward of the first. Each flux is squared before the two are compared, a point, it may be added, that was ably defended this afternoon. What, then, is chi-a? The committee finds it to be 1.00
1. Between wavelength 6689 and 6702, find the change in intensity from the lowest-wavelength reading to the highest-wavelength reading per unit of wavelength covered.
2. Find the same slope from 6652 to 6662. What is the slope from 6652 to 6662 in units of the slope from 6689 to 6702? -20.6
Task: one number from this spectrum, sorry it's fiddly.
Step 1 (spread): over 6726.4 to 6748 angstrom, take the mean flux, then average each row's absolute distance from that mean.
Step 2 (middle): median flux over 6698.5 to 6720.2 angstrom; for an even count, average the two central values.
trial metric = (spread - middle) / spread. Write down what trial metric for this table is -23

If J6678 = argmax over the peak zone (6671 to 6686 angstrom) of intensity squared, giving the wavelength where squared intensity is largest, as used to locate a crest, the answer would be 6672.37 angstrom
